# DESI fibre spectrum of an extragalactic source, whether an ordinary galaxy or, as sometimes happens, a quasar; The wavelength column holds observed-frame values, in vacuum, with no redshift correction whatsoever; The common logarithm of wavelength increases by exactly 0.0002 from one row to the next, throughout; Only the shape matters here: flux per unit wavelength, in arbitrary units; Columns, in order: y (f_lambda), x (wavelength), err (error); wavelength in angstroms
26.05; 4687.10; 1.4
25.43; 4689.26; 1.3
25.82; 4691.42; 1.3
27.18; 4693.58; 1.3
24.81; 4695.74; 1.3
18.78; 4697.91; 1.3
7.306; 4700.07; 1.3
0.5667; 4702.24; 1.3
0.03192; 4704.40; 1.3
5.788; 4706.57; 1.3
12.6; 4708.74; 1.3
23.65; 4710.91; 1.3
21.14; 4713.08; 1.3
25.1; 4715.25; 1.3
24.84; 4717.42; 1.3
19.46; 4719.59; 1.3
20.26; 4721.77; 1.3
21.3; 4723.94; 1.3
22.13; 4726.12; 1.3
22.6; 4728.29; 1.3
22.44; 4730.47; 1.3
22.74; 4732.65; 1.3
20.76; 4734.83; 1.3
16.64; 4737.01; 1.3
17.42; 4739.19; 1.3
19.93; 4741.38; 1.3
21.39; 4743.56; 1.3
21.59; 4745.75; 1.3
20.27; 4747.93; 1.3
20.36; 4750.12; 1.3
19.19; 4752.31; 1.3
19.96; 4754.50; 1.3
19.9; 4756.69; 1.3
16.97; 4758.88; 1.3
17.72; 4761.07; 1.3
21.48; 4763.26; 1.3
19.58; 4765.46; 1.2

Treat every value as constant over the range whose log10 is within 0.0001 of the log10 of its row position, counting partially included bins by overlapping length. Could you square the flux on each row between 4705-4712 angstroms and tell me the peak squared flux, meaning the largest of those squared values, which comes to 559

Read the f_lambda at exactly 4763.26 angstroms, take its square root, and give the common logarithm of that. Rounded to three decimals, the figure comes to 0.666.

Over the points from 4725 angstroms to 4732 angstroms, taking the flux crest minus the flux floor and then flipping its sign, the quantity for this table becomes -0.5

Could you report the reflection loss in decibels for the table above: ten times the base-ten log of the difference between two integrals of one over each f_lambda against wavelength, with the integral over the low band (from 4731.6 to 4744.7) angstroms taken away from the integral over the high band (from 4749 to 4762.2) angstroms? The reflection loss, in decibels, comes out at -16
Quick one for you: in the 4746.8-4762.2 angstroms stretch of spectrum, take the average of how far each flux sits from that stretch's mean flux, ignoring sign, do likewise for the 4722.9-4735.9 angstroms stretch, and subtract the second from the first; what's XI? 0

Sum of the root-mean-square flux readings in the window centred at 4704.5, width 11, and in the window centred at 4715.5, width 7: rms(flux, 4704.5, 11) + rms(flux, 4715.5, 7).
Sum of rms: 30.8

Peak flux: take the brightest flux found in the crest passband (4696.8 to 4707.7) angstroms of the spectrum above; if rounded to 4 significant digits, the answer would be 18.78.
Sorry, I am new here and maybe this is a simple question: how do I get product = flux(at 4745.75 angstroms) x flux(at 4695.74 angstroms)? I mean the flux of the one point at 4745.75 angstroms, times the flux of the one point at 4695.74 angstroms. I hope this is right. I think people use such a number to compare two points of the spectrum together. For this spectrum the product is 536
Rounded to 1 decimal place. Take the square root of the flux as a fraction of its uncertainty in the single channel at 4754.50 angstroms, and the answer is 3.9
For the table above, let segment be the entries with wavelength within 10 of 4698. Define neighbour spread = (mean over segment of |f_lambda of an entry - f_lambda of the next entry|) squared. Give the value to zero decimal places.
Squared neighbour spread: 19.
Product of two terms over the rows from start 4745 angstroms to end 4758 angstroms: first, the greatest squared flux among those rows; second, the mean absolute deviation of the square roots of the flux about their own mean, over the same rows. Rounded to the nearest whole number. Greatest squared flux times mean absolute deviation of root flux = 27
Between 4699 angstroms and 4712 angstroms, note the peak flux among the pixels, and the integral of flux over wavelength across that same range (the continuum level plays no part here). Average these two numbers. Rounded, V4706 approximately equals 66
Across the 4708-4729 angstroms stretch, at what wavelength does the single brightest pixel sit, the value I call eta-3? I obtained 4715.25 angstroms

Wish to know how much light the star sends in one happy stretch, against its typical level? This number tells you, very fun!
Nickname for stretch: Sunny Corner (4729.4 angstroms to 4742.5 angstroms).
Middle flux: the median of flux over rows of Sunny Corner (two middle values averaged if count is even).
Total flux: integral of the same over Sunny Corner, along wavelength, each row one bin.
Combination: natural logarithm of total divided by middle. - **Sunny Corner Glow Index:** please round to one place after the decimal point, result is 2.6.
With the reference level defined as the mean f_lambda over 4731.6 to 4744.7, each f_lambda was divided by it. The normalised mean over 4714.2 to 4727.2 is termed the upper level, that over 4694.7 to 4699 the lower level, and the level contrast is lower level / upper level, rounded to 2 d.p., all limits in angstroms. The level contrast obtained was 0.98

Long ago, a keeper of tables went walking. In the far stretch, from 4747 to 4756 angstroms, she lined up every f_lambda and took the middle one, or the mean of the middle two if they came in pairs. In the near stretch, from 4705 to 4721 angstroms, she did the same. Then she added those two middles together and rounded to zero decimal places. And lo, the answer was 41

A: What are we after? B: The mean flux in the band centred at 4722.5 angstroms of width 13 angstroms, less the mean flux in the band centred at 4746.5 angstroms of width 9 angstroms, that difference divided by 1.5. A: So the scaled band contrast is 0.6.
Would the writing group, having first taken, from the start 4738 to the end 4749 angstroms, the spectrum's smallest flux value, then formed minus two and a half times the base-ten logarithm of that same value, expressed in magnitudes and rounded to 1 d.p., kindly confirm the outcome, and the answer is -3.1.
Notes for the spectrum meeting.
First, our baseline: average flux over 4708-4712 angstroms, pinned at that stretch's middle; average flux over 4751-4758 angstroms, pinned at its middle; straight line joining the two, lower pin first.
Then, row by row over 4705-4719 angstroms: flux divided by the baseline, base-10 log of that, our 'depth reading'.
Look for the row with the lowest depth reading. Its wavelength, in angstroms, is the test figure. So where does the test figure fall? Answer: 4706.57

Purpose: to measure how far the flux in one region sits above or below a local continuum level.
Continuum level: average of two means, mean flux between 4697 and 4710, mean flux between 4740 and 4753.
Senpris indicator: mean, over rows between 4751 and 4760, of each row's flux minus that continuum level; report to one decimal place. 5.0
